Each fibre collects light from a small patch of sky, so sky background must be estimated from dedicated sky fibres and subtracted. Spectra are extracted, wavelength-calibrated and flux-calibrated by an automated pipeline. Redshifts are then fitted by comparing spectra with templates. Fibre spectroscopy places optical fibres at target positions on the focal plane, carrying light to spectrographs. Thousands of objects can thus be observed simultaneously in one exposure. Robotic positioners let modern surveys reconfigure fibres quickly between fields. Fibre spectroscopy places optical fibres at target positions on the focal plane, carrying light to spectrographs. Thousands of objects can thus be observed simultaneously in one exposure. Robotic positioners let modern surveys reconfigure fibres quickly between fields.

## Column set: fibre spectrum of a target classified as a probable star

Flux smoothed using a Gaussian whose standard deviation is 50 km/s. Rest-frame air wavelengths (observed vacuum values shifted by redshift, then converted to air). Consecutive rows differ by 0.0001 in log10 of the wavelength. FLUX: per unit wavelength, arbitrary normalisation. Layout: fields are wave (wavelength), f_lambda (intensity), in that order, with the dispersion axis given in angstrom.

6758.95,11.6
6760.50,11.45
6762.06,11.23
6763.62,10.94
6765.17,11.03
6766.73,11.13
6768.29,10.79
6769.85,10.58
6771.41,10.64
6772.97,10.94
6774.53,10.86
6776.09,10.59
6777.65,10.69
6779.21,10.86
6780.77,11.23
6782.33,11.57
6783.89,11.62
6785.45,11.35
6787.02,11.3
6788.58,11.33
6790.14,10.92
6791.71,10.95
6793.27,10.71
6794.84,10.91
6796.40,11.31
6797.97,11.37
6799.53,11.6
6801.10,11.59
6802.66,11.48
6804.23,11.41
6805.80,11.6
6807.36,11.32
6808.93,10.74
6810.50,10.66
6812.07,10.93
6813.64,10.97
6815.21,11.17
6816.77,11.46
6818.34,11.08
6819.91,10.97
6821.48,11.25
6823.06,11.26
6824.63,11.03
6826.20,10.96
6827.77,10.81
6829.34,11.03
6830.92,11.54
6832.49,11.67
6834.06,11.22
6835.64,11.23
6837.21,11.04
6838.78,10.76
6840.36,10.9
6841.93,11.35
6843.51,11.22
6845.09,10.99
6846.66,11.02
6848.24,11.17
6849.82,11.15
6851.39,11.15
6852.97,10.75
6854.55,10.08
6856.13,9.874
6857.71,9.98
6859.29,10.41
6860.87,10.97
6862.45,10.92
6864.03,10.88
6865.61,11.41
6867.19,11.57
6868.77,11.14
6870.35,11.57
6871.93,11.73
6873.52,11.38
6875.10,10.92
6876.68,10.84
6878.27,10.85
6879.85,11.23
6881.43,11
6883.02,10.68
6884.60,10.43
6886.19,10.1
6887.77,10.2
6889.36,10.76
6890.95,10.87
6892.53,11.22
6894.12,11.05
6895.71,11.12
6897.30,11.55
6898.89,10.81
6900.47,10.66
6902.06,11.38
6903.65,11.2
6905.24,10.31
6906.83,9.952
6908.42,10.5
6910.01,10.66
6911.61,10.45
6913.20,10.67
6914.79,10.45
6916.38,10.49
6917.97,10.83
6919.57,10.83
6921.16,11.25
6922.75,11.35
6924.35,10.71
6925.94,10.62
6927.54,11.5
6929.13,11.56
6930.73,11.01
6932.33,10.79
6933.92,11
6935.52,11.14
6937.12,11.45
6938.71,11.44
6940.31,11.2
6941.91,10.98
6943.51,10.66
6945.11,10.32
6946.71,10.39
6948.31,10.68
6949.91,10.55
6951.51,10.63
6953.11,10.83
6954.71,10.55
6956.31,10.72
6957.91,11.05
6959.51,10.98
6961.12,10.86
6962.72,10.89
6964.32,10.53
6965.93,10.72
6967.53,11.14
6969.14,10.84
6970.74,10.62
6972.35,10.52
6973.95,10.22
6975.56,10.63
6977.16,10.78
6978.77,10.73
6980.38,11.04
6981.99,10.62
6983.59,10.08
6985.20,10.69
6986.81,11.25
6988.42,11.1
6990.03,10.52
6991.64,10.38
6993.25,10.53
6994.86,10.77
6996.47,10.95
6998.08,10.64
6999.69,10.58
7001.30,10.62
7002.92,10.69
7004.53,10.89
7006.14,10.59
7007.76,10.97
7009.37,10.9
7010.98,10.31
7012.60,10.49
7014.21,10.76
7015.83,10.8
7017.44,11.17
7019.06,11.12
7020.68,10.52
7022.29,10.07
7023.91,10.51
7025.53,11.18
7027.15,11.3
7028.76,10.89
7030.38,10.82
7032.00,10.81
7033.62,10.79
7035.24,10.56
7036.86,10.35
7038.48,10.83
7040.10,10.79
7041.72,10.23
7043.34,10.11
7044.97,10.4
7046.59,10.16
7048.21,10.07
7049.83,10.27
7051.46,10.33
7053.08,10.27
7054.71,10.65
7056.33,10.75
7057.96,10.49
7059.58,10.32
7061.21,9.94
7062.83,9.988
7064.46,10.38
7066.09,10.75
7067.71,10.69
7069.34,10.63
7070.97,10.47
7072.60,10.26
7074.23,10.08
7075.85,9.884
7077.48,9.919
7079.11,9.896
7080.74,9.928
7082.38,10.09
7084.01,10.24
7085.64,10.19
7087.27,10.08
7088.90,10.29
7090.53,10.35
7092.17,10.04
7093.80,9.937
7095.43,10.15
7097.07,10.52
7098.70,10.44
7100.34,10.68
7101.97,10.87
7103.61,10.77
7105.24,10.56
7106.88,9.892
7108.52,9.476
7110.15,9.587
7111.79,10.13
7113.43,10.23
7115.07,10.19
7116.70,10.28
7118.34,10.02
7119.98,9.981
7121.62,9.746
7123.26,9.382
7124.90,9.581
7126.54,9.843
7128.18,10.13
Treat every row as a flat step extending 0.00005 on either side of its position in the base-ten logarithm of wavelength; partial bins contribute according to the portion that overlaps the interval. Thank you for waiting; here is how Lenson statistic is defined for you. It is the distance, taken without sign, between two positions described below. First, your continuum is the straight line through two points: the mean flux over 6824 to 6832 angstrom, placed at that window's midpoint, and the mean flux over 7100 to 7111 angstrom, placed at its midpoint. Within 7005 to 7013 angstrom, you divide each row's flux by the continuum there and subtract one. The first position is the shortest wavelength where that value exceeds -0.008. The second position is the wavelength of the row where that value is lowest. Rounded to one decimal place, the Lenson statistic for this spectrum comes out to 4.8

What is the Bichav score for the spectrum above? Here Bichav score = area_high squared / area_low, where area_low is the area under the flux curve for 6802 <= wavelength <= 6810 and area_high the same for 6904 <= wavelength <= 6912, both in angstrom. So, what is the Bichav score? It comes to 77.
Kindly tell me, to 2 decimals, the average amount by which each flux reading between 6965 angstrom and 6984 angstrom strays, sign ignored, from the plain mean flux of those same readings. 0.21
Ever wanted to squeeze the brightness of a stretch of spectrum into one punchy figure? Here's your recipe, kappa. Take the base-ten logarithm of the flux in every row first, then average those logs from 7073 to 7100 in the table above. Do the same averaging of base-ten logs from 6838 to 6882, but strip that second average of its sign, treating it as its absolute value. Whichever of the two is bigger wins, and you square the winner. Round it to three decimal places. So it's 1.081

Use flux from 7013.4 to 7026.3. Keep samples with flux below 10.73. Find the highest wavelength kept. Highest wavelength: 7023.91 angstrom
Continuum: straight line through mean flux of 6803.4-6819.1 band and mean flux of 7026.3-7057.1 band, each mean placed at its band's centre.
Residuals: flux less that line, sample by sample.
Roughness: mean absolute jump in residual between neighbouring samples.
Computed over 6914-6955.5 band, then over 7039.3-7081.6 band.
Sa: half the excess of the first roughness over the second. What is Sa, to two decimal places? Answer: 0.03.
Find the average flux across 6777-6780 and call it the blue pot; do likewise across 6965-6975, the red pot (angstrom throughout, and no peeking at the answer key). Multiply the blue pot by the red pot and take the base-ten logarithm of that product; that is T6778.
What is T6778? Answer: 2.06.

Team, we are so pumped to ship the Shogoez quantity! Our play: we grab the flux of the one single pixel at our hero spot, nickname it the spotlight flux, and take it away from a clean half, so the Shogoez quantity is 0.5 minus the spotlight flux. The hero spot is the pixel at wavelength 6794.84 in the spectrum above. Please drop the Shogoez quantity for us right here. -10.4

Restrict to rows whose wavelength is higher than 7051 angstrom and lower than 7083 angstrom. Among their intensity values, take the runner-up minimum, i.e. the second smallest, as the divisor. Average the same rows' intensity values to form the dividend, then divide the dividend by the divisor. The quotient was 1.04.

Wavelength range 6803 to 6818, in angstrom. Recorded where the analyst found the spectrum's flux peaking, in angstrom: 6805.80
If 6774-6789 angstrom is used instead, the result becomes 6783.89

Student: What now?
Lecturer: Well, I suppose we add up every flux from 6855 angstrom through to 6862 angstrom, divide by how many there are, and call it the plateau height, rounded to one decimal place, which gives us 10.3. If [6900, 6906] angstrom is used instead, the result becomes 10.9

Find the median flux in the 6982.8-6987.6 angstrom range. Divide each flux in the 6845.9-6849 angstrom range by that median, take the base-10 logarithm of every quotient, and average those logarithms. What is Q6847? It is 0.02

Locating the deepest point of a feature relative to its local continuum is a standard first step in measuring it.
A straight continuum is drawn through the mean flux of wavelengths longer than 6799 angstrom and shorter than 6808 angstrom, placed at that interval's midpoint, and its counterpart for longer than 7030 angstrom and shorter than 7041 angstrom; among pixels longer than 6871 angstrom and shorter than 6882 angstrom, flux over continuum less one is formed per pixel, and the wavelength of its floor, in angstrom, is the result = 6876.68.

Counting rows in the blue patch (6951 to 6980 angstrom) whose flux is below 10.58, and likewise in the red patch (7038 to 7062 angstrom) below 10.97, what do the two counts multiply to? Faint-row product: 60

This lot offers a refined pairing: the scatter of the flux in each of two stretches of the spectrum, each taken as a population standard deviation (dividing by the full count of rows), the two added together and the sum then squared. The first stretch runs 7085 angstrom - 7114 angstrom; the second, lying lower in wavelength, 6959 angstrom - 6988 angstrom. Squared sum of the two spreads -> 0.42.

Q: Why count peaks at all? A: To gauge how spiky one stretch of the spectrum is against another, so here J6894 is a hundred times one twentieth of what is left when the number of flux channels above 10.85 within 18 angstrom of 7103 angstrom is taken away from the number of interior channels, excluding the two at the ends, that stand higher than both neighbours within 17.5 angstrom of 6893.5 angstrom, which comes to 15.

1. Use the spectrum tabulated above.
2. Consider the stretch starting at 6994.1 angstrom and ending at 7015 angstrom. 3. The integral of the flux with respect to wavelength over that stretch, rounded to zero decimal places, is 224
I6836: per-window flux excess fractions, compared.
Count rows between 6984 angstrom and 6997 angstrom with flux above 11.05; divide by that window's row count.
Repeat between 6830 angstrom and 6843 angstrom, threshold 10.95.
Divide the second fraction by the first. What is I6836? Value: 3.00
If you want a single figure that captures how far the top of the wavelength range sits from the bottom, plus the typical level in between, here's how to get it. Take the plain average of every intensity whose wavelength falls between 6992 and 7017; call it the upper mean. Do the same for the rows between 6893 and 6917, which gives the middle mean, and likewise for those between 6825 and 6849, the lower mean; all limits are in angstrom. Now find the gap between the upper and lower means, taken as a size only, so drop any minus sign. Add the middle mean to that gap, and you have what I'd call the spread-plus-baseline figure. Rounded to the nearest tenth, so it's 11.2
